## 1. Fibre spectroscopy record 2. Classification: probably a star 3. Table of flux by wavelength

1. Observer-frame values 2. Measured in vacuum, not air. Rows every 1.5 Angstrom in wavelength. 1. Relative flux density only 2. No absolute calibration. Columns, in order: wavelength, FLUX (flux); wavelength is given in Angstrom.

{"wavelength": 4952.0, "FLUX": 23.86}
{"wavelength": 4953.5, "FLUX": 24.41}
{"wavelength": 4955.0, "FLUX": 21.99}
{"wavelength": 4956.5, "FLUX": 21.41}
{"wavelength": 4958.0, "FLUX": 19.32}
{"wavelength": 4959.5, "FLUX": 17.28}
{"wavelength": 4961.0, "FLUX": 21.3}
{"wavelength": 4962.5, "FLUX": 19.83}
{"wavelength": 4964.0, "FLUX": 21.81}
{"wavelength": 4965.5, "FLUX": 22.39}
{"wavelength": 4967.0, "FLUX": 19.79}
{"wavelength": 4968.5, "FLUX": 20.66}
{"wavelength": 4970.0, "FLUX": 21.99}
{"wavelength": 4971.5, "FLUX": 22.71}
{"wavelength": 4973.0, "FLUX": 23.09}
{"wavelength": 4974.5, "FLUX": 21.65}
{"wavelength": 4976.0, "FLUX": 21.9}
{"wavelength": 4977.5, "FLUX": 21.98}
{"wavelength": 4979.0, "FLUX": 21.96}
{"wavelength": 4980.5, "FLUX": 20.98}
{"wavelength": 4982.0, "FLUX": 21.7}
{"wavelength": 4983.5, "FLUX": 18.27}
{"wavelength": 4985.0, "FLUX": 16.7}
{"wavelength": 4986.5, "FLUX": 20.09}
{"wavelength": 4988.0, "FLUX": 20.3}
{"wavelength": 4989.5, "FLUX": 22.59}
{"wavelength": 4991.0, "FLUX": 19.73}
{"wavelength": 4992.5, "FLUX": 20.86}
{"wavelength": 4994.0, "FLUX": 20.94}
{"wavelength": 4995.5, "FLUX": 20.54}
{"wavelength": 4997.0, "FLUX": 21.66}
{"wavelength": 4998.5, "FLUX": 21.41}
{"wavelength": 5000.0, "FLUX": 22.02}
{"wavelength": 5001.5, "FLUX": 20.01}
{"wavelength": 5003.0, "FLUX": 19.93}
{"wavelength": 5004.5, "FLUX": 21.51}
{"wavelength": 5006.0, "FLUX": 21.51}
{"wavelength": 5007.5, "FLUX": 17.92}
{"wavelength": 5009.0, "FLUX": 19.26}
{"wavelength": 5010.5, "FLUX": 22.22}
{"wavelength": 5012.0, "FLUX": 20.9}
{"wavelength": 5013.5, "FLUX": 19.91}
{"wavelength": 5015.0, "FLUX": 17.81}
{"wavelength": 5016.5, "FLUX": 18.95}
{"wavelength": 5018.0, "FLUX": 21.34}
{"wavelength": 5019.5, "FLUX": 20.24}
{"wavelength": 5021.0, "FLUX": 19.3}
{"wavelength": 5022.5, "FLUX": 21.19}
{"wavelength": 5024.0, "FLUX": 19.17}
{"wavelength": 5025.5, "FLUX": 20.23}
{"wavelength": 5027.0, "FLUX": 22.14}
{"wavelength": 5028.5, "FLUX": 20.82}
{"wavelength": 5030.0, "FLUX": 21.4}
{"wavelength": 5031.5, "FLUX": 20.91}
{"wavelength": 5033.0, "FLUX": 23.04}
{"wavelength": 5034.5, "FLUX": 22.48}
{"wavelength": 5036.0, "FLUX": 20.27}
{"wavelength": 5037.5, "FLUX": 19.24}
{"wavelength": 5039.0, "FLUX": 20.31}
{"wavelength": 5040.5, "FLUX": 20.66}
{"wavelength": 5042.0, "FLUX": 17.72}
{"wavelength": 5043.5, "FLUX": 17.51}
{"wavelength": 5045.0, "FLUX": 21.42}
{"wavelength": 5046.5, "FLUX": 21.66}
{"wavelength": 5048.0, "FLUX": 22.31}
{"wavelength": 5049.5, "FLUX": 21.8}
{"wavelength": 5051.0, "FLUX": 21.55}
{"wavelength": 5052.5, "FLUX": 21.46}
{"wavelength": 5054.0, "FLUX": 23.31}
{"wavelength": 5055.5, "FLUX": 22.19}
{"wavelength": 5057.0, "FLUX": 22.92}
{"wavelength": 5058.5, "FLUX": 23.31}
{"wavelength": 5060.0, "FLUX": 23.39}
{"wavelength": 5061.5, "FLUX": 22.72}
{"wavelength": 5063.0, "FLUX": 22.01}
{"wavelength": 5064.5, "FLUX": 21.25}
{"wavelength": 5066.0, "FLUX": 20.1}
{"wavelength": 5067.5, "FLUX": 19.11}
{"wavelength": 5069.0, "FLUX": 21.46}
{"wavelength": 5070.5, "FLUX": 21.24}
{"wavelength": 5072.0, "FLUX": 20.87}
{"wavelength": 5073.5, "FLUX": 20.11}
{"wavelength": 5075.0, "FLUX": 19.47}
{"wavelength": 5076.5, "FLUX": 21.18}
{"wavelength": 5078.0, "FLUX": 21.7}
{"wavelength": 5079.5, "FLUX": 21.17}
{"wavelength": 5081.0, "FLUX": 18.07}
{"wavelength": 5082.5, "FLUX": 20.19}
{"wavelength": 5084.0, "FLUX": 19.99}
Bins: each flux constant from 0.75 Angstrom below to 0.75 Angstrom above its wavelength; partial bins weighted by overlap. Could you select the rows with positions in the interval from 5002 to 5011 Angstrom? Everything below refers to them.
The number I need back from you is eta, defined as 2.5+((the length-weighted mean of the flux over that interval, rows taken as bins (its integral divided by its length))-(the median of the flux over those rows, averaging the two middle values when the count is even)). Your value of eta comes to 2.1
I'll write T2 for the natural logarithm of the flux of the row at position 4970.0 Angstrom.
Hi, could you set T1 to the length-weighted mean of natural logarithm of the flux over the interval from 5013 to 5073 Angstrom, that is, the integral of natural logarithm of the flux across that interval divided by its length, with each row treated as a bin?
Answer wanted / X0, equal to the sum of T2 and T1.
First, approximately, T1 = 3.04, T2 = 3.09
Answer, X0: 6.13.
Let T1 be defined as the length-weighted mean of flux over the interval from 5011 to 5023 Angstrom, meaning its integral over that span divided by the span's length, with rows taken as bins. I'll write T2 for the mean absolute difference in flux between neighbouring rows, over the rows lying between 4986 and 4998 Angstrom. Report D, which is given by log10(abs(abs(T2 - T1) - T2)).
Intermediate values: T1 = 20.0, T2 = 1.2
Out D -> 1.25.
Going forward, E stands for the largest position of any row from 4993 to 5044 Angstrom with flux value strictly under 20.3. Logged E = 5043.5 Angstrom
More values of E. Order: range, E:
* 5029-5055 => 5043.5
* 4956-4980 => 4967.0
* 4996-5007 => 5003.0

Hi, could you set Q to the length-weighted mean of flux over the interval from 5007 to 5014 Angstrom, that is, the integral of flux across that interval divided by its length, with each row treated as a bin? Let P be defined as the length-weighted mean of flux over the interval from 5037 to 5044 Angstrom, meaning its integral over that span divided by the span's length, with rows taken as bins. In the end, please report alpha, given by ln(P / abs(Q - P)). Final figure 3.0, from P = 19.1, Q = 20.1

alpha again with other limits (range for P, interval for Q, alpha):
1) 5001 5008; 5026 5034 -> 2.7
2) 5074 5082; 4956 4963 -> 3.6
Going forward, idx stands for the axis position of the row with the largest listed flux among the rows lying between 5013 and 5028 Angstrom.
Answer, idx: 5027.0 Angstrom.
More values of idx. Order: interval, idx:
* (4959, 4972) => 4971.5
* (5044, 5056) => 5054.0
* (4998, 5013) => 5010.5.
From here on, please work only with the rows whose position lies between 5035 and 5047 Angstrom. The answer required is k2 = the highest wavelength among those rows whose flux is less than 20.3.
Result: 5043.5 Angstrom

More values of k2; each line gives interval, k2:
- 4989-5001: 4991.0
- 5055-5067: 5066.0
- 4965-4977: 4967.0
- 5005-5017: 5016.5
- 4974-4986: 4985.0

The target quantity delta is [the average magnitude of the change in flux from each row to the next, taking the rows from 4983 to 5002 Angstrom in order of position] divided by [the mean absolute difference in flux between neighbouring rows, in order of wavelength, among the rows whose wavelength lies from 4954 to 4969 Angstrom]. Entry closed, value 0.7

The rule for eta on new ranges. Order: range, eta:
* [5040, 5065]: 2.3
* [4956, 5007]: 2.0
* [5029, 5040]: 2.7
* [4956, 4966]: 1.6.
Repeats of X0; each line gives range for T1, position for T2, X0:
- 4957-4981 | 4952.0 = 6.22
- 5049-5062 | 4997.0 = 6.19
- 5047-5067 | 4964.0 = 6.18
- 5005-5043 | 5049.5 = 6.09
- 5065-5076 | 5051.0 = 6.08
